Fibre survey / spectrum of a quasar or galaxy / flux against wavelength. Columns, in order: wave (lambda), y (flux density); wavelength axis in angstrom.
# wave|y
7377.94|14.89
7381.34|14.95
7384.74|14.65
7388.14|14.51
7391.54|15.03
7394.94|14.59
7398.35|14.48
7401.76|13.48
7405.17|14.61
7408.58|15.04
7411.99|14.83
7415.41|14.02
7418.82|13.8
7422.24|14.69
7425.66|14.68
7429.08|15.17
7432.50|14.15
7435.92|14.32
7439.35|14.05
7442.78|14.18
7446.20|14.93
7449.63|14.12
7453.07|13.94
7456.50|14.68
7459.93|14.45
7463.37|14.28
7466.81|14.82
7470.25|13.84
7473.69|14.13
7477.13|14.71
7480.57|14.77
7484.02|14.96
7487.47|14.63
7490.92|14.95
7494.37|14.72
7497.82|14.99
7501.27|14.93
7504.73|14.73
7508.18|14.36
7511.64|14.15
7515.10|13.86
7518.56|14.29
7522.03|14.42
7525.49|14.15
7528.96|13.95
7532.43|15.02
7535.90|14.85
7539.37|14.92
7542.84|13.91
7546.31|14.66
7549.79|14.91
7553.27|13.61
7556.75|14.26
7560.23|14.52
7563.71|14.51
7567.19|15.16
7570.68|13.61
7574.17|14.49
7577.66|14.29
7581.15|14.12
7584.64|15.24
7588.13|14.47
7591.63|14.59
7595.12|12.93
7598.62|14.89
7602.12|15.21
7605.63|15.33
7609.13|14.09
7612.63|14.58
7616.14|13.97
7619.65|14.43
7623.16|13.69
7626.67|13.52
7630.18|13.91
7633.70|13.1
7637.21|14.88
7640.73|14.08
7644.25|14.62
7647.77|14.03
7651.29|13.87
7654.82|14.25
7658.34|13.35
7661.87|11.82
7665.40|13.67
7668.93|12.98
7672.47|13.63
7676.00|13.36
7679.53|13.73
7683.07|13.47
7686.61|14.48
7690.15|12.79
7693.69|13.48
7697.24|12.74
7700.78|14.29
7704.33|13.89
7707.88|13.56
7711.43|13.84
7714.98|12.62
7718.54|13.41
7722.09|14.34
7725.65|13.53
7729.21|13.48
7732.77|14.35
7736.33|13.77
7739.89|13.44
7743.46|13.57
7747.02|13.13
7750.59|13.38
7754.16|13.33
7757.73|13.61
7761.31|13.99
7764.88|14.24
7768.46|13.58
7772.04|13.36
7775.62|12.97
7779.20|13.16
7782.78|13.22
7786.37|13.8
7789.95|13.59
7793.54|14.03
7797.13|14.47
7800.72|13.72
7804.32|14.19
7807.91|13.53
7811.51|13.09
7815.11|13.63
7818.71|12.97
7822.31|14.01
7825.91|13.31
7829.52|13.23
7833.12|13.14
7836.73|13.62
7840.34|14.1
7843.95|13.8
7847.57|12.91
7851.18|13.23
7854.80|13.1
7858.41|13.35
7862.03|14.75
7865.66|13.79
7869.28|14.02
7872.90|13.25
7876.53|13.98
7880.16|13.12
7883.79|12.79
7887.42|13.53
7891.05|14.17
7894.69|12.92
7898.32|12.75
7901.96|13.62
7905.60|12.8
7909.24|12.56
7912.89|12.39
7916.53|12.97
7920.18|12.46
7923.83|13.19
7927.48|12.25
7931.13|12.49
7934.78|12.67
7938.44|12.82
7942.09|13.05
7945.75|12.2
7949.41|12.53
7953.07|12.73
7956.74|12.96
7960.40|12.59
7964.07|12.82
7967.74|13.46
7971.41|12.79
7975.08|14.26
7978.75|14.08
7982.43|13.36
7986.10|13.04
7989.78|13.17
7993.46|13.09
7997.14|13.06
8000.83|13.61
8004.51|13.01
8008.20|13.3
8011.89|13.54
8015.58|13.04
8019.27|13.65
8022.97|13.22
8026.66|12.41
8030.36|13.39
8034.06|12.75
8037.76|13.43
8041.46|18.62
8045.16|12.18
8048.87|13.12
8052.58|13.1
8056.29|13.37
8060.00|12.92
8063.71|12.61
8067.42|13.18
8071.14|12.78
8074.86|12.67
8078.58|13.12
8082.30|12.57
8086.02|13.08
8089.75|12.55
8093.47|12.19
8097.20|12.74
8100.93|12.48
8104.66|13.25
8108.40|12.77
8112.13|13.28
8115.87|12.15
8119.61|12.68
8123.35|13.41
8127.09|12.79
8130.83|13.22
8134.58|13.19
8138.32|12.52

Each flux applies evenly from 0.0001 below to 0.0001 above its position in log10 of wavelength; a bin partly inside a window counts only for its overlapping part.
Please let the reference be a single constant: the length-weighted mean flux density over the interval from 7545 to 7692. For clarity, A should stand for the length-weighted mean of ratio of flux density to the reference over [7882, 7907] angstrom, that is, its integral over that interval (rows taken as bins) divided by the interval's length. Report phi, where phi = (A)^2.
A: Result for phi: 0.88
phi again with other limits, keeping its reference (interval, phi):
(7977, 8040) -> 0.89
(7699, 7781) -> 0.93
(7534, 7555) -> 1.06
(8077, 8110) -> 0.82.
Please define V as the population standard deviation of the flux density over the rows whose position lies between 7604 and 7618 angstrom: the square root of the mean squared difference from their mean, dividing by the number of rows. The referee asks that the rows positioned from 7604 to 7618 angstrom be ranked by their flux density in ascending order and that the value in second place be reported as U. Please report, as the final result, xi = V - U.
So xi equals -13.6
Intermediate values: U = 14.09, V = 0.53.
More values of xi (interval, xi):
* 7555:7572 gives -13.8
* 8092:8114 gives -12.1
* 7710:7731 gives -12.9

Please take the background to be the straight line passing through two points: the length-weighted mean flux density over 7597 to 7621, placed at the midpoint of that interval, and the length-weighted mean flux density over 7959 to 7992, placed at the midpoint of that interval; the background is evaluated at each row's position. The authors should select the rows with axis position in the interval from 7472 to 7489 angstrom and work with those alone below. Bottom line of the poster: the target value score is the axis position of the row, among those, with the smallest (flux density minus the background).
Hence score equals 7473.69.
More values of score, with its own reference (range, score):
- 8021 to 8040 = 8026.66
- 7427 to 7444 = 7439.35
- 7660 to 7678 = 7661.87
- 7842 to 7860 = 7847.57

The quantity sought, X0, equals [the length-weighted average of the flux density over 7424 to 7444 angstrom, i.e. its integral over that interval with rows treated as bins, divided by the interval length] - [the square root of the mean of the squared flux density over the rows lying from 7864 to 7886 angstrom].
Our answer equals 0.9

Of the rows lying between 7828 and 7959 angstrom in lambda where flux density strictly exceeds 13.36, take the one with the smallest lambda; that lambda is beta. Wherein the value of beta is 7836.73 angstrom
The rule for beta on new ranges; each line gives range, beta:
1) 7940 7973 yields 7967.74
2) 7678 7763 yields 7679.53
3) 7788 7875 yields 7789.95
